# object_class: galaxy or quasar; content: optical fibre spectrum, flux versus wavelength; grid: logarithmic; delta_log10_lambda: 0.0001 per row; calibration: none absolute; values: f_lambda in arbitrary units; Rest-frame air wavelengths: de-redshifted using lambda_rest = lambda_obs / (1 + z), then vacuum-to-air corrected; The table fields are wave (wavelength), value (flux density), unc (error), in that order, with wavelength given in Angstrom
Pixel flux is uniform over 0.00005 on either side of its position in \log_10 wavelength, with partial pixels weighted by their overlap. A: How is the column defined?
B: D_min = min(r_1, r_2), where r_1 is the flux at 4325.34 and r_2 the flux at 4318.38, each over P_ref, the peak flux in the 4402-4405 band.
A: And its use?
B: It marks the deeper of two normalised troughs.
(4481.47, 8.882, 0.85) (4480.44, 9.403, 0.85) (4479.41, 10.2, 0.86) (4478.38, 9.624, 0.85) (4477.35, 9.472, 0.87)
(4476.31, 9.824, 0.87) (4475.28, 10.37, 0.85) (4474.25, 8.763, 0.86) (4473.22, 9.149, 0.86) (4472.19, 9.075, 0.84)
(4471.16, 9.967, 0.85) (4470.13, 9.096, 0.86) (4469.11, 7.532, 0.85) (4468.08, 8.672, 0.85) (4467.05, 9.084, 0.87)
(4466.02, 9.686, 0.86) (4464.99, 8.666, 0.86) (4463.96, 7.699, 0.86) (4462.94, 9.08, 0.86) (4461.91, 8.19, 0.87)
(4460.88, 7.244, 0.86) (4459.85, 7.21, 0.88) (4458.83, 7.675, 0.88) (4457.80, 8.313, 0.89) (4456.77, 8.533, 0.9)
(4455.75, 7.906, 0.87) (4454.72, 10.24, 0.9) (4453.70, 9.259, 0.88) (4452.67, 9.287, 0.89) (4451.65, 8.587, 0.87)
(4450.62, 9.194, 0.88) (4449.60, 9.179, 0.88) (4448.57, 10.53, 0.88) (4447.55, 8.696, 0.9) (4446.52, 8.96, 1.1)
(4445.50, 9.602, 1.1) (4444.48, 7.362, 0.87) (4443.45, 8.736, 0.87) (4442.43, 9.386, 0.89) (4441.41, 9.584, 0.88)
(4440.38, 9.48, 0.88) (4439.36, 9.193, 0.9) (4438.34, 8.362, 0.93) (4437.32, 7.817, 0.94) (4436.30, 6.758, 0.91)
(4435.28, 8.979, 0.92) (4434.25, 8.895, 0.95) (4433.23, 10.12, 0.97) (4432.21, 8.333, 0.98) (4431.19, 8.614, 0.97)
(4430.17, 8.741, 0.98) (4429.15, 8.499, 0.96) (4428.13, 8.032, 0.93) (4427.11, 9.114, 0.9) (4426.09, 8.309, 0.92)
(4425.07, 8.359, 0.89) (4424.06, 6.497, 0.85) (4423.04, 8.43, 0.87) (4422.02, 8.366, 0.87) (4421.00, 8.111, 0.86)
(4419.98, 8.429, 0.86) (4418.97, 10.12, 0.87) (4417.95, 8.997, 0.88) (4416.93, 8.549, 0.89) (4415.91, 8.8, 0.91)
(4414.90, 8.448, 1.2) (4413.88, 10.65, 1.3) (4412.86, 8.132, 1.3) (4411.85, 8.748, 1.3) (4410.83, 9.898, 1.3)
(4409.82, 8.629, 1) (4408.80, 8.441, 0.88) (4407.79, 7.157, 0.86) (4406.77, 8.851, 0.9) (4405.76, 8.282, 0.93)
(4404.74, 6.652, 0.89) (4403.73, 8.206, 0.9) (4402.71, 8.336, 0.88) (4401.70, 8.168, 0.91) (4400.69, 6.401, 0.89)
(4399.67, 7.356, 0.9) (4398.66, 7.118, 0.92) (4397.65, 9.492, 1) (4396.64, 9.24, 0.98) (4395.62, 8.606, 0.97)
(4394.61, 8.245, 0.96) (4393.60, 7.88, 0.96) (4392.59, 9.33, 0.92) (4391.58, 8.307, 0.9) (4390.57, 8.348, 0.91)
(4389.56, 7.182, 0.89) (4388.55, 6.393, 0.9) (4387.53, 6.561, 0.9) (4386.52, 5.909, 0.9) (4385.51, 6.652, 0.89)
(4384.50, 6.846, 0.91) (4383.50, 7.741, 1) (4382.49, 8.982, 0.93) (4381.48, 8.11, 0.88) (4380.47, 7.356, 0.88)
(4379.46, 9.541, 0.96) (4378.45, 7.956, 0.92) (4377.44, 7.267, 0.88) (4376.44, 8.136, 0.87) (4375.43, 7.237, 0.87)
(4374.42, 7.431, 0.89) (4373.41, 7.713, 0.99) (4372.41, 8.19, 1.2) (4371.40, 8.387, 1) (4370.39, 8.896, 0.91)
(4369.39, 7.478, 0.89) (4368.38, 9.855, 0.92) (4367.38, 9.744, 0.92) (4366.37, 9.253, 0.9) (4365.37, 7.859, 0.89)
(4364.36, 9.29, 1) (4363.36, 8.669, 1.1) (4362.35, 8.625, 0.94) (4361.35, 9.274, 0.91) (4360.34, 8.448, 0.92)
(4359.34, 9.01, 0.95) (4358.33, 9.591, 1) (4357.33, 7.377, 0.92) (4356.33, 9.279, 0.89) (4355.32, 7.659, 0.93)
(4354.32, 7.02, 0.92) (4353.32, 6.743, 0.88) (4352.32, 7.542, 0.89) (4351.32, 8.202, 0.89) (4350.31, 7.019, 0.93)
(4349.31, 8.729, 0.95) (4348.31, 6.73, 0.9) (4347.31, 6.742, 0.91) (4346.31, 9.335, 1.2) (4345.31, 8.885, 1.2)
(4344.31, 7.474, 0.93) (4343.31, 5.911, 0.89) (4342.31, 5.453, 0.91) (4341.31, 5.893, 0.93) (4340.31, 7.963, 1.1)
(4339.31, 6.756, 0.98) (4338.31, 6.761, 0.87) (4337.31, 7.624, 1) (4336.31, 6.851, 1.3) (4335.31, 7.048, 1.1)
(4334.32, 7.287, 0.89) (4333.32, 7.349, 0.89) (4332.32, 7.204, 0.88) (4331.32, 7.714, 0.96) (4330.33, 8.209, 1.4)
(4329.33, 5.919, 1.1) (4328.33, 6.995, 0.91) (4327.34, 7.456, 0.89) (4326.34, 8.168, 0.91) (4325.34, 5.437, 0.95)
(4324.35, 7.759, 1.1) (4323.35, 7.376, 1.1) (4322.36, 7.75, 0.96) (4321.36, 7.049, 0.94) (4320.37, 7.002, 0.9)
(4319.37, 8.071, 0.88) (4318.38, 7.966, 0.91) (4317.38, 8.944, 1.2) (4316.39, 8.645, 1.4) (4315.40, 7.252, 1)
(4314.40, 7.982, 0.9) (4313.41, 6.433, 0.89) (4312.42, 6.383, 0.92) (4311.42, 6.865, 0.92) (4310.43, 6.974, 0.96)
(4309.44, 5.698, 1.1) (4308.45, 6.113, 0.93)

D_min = 0.65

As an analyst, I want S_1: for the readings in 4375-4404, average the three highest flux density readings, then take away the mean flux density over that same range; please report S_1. 1.63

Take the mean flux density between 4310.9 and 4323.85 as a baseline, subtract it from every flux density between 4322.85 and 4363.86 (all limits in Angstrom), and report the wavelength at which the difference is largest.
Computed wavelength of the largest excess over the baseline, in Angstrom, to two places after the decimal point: 4358.33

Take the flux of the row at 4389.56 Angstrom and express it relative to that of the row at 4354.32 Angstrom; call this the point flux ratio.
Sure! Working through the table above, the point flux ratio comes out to 1.02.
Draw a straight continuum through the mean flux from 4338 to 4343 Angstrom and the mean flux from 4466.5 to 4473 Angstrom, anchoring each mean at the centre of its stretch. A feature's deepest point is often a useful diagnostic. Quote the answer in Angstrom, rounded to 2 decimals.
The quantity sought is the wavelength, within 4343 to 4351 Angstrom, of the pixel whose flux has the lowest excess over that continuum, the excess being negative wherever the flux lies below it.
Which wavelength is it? 4343.31 Angstrom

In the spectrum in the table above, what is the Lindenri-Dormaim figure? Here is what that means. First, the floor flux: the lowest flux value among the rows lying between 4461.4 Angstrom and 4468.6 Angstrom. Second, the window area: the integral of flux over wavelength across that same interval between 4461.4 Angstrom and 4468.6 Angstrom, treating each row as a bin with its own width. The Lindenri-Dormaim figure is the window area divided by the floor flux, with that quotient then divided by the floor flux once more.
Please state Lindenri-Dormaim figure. 1.06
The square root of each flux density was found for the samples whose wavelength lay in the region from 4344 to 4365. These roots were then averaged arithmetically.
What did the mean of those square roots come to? 2.85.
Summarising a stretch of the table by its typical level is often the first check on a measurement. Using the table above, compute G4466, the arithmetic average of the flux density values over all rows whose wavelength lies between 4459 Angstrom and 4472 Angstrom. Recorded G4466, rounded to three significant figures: 8.51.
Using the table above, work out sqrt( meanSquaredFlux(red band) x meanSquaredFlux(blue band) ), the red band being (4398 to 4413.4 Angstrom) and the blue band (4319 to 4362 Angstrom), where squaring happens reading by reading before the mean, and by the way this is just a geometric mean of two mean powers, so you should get 61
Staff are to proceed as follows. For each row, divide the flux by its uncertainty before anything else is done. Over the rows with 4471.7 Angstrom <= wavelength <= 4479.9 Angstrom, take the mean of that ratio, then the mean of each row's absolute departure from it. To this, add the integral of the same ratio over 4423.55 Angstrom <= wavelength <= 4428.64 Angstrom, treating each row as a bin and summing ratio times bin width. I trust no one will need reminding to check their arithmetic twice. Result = 46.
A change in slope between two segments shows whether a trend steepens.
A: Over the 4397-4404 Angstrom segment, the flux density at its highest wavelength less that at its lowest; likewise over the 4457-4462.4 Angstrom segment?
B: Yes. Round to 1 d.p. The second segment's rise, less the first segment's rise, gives 1.2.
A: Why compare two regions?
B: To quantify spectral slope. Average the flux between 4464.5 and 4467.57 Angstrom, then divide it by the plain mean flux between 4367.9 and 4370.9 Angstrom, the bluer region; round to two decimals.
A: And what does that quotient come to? 1.05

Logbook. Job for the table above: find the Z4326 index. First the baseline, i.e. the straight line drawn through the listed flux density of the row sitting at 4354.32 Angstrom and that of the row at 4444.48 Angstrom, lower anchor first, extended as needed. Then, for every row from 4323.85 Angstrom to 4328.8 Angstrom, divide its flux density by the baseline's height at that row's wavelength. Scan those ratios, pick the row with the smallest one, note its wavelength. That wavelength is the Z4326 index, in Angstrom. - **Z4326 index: 4325.34 Angstrom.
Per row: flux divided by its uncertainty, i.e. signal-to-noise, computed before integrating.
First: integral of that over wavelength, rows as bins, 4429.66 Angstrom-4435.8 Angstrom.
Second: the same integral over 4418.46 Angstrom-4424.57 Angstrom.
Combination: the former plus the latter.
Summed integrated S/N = 116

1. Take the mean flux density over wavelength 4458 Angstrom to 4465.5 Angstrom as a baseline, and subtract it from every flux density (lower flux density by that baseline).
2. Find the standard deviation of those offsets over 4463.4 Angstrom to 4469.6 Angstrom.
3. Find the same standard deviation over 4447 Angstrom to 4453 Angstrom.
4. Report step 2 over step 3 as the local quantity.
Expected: 1.19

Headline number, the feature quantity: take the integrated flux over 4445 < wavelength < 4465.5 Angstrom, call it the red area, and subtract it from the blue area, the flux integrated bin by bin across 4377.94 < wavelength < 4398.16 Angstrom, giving -18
